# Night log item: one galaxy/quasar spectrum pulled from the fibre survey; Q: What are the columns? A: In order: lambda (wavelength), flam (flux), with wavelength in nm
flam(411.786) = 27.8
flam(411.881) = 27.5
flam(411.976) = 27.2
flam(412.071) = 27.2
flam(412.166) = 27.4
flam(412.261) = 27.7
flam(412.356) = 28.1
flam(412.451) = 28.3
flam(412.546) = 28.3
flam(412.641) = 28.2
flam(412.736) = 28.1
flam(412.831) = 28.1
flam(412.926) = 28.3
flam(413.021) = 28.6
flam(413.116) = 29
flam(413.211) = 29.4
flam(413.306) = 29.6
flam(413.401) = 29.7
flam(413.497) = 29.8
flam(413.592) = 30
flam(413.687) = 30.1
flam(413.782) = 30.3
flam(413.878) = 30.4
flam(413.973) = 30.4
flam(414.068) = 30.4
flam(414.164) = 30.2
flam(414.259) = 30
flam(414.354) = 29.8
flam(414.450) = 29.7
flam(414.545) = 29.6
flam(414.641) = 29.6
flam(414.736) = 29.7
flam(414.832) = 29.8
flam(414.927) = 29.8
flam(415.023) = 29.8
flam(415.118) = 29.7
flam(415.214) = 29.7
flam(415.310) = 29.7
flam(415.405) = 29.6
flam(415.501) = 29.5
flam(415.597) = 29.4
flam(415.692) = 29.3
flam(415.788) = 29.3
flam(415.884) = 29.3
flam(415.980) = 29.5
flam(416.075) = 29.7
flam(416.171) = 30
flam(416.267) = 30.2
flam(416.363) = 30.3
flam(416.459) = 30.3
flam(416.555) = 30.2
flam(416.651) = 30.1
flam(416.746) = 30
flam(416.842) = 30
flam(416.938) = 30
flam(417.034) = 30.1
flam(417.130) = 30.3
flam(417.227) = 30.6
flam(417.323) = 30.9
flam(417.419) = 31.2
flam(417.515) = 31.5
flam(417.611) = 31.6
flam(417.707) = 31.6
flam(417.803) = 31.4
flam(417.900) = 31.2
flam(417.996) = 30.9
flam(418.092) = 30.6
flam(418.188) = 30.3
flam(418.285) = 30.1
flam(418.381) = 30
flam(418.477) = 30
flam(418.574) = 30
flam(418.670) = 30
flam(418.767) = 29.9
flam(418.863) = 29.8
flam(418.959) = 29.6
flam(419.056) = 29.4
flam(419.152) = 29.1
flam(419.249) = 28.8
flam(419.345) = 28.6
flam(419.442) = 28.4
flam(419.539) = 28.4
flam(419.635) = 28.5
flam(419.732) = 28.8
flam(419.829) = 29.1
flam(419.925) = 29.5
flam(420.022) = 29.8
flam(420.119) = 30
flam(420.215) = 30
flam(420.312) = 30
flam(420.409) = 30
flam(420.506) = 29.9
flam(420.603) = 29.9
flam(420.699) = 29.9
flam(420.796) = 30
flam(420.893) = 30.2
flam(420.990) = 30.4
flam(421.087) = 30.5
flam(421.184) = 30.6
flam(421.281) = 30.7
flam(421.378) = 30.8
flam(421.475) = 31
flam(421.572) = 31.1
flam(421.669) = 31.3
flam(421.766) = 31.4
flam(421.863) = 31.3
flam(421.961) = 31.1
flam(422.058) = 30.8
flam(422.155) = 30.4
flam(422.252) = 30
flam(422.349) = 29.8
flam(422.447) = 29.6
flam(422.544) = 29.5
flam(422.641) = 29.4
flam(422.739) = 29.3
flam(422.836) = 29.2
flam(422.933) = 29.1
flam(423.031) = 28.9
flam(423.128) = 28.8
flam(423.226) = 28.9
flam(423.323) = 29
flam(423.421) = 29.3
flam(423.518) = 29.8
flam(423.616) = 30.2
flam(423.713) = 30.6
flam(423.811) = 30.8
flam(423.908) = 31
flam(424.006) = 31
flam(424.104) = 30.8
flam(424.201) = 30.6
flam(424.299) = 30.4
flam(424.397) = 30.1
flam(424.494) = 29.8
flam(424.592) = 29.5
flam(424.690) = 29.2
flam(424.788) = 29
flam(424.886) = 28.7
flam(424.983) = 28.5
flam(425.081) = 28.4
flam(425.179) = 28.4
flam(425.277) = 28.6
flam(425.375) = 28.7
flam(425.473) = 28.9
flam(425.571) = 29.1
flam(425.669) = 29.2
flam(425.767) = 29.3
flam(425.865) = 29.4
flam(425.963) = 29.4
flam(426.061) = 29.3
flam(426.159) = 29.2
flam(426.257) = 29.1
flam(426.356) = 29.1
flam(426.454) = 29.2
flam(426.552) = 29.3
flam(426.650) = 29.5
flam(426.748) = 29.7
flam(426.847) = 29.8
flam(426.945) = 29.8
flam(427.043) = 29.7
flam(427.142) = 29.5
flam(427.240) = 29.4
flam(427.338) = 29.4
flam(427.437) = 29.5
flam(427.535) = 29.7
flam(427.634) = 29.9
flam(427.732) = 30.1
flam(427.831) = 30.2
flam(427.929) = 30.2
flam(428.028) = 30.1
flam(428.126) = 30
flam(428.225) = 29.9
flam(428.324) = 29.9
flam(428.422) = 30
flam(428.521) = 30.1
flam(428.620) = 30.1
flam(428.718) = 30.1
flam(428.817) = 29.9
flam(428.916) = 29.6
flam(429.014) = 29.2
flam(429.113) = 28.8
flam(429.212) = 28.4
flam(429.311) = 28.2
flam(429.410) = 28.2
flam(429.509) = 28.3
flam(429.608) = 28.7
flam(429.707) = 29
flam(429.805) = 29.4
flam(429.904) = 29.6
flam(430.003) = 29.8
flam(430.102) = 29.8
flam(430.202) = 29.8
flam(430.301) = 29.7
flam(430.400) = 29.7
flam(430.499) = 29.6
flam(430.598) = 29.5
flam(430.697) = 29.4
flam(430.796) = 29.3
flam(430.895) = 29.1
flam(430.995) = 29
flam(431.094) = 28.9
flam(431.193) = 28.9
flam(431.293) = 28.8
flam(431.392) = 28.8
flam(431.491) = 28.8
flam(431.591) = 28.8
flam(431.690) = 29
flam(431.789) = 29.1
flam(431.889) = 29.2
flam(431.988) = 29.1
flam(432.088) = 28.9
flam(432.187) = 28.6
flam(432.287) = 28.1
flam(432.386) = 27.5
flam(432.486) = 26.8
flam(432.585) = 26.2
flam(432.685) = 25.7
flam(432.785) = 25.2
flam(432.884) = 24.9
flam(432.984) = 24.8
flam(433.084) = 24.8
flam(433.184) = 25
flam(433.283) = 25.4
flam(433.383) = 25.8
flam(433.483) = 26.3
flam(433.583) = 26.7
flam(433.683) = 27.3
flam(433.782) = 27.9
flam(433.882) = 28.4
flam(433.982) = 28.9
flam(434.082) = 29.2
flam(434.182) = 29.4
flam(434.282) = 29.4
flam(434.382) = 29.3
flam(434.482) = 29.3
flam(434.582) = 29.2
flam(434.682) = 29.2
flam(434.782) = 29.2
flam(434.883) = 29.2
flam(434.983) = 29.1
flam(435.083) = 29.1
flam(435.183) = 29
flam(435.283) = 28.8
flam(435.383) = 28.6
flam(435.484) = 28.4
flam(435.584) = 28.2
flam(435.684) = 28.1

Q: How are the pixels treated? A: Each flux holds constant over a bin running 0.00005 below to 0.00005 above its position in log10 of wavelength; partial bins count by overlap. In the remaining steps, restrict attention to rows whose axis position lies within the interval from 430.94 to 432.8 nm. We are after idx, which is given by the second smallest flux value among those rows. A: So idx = 25.7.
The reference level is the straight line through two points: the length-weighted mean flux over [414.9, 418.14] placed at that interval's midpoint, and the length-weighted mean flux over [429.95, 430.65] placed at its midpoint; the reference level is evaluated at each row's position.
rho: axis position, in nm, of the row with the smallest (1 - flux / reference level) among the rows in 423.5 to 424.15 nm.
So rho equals 424.006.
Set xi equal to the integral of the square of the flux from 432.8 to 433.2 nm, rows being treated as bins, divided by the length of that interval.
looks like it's 619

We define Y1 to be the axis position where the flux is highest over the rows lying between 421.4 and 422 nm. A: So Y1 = 421.766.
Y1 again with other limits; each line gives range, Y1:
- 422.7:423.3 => 422.739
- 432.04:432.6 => 432.088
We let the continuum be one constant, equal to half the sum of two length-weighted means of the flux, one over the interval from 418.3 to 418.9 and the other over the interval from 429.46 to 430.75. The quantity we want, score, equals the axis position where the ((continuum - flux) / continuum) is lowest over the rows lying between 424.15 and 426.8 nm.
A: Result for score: 424.201 nm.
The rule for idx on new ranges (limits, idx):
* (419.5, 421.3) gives 28.5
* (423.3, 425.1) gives 28.5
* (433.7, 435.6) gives 28.2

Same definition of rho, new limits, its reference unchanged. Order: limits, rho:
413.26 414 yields 413.973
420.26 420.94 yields 420.893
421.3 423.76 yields 421.766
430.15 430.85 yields 430.202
